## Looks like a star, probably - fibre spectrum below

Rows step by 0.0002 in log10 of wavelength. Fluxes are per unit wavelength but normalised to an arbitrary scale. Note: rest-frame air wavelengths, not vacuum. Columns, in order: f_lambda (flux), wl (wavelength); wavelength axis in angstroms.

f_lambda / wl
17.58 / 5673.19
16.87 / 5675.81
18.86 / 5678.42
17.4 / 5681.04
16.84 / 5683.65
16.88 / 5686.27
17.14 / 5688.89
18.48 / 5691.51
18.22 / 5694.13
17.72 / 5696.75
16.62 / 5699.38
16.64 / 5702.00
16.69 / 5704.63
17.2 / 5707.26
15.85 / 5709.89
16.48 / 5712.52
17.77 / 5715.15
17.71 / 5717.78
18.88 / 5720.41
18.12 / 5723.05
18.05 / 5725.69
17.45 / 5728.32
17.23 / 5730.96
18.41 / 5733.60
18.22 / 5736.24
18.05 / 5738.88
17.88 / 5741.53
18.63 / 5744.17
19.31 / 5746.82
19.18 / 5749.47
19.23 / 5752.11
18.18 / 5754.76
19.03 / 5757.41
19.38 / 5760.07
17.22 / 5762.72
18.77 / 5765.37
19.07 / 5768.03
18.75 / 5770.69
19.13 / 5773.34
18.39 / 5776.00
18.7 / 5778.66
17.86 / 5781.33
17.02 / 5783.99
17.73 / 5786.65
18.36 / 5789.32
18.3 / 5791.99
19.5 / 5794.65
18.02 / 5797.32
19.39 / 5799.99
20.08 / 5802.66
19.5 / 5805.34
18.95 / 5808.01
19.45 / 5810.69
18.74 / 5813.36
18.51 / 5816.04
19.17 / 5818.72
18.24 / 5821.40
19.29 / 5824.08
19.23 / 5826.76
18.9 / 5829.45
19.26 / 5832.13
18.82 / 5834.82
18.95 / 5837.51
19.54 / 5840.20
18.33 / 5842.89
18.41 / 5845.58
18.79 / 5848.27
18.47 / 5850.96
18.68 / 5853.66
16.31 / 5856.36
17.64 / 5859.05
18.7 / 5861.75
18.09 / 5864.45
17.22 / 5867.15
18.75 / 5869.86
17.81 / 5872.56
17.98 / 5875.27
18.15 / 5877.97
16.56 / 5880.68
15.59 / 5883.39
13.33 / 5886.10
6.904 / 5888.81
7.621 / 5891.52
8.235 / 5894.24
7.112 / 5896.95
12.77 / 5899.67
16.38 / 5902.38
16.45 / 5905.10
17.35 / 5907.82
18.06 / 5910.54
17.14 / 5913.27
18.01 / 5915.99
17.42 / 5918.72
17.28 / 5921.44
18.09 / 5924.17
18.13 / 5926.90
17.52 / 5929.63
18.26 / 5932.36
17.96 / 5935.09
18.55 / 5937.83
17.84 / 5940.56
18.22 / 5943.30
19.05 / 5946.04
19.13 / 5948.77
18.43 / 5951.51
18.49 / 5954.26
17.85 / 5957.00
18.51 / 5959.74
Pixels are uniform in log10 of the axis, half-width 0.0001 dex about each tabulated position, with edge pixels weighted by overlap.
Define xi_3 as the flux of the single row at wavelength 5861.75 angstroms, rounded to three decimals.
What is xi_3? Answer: 18.700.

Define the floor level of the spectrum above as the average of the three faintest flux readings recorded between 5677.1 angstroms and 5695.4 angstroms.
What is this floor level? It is 17.0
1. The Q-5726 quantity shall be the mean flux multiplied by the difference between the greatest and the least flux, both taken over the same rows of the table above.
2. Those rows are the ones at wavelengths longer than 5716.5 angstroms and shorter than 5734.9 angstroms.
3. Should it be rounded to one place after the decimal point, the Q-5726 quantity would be 29.7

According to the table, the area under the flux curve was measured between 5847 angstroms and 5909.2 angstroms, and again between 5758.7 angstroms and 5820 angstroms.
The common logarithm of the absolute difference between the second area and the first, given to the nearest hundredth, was 2.27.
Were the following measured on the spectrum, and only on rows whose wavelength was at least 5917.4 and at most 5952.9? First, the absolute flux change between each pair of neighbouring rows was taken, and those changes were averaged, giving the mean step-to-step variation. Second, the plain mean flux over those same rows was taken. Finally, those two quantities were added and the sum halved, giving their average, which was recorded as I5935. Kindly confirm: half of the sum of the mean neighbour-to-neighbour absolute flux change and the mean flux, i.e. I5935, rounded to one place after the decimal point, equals 9.3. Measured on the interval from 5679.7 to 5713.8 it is 8.8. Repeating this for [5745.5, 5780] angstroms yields 9.7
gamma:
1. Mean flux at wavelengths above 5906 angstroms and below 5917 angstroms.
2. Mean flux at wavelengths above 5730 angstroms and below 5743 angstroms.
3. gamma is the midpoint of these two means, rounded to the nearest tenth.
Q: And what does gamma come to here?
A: 17.8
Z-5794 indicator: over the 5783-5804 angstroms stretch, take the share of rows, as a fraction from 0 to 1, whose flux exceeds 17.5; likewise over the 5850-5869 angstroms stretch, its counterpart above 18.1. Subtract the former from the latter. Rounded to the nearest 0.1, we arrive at -0.4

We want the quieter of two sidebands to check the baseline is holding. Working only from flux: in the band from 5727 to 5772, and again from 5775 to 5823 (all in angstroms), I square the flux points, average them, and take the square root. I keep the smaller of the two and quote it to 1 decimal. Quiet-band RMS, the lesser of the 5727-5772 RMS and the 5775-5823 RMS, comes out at 18.5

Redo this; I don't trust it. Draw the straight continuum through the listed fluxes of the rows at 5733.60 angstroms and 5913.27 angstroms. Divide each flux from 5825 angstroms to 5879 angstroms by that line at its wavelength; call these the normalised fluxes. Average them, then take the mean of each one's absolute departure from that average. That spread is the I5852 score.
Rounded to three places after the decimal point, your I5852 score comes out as 0.028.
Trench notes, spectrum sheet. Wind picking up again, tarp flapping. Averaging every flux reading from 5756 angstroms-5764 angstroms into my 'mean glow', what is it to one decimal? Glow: 18.5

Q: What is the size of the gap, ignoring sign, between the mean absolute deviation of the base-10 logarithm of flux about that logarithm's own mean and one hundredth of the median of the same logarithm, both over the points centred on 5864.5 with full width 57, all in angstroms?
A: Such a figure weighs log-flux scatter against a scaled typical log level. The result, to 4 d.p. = 0.0641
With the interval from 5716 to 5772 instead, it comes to 0.0010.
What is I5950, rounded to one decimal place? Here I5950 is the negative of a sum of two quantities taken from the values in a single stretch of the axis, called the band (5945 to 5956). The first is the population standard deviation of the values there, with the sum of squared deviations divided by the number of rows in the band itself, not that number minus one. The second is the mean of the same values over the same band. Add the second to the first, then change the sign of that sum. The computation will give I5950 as -19.1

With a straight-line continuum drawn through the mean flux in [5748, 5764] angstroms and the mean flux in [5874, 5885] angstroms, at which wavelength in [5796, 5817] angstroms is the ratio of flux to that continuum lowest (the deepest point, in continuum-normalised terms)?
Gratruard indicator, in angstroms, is 5797.32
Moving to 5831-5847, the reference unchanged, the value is 5842.89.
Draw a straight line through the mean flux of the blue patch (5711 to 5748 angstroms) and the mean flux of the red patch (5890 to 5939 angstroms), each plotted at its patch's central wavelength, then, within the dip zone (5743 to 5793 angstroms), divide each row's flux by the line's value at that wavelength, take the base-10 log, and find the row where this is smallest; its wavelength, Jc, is 5762.72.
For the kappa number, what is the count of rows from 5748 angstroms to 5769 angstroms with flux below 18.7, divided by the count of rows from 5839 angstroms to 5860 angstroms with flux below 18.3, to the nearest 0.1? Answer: 1.0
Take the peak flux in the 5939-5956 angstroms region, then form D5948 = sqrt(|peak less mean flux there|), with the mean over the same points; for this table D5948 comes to 0.78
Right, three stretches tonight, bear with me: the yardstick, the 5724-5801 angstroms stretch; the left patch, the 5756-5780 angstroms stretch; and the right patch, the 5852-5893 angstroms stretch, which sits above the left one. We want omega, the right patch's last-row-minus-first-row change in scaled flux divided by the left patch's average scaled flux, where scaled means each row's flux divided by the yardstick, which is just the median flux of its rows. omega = -0.59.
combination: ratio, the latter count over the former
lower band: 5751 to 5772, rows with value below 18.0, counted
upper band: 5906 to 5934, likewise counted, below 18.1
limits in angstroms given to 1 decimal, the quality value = 8.0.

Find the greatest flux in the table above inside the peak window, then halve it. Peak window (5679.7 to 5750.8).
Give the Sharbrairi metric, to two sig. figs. 9.7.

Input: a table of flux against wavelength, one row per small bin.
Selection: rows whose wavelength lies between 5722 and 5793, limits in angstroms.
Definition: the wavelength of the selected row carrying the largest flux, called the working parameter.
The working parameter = 5760.07 angstroms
